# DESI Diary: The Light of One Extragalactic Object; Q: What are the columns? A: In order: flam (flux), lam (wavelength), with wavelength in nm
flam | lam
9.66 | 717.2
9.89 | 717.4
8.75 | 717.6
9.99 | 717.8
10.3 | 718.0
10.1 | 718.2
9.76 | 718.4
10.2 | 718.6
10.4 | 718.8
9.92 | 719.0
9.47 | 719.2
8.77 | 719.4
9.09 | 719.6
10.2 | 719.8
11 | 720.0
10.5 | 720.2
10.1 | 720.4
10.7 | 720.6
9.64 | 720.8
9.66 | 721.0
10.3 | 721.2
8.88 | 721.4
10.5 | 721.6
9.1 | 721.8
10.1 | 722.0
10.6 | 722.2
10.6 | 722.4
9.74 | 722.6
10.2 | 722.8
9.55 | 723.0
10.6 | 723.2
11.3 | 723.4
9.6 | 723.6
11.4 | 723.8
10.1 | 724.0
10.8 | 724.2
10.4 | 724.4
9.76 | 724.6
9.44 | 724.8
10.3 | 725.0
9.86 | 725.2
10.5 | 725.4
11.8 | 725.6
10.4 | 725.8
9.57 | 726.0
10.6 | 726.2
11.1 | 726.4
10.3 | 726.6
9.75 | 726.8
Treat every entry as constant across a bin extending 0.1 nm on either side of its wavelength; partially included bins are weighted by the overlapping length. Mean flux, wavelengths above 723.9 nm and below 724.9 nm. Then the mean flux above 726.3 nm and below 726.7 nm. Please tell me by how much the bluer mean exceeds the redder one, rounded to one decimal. -0.6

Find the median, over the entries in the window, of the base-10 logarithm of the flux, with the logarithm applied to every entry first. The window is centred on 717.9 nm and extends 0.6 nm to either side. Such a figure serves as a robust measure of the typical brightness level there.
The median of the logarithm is 1.00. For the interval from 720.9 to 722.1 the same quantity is 0.99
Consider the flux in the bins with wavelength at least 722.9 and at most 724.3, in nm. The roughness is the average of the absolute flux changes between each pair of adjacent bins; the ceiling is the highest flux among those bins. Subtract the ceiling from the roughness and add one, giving -9.19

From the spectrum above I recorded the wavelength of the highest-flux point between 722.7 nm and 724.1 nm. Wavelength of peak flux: 723.8 nm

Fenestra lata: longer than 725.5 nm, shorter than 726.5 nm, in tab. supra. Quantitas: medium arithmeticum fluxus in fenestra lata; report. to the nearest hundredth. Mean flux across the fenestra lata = 10.69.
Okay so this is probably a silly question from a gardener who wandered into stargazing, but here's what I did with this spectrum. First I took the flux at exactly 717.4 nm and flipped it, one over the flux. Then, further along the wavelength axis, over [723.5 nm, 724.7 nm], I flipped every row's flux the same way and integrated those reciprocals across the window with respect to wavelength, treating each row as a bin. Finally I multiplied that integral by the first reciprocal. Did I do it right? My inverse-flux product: 0.012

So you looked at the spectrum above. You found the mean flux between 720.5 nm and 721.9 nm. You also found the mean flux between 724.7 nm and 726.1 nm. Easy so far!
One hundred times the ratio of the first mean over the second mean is 96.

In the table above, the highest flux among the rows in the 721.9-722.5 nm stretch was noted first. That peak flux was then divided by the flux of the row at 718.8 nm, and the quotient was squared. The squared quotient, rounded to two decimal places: 1.04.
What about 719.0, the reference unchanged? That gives 1.14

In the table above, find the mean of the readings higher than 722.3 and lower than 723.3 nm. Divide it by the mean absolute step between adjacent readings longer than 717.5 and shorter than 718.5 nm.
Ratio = 19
